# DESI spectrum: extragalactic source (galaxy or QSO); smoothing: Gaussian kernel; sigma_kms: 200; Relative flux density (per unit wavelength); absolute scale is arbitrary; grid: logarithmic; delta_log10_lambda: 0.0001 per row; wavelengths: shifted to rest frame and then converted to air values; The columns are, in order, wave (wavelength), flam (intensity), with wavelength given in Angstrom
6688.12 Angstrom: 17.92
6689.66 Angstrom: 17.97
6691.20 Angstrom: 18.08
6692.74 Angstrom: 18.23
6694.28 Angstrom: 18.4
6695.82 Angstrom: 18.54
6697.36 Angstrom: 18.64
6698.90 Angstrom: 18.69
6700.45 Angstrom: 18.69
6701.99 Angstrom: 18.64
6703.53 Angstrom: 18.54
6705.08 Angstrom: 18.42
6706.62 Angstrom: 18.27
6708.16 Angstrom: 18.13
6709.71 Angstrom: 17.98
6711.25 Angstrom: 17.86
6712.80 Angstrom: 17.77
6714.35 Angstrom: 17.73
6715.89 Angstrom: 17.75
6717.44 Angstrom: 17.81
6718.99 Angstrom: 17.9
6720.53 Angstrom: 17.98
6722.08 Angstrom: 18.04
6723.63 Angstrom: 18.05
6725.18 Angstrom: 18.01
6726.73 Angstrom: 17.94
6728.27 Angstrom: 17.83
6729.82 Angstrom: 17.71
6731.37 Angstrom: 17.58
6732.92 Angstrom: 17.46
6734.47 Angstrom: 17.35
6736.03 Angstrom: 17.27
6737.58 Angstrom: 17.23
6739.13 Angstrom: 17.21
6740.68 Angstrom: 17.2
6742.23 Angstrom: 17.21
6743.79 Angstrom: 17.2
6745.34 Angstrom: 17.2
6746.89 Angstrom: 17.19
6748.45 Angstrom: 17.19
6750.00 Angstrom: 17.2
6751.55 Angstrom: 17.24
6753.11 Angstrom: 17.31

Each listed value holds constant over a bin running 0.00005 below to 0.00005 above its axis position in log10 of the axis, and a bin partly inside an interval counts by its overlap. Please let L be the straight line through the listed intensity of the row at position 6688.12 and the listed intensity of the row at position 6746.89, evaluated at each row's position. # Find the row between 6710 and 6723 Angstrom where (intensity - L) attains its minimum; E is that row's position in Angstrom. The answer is 6714.35 Angstrom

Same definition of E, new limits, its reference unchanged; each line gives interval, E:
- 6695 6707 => 6706.62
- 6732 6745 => 6739.13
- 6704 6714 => 6712.80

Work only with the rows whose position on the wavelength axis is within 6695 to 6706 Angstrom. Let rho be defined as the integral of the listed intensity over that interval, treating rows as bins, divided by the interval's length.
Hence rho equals 18.6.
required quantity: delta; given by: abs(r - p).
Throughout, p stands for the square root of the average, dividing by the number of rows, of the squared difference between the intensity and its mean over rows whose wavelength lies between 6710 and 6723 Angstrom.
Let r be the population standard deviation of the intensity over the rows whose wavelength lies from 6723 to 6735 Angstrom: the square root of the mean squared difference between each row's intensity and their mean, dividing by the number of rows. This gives 0.139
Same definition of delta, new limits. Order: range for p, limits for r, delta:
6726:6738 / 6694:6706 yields 0.139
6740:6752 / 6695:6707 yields 0.122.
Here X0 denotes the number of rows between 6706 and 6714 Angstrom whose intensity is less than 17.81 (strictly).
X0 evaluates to 1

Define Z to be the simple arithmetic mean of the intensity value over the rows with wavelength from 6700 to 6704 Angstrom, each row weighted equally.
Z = 18.6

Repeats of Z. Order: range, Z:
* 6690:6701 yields 18.5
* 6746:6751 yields 17.2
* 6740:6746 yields 17.2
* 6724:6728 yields 18.0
